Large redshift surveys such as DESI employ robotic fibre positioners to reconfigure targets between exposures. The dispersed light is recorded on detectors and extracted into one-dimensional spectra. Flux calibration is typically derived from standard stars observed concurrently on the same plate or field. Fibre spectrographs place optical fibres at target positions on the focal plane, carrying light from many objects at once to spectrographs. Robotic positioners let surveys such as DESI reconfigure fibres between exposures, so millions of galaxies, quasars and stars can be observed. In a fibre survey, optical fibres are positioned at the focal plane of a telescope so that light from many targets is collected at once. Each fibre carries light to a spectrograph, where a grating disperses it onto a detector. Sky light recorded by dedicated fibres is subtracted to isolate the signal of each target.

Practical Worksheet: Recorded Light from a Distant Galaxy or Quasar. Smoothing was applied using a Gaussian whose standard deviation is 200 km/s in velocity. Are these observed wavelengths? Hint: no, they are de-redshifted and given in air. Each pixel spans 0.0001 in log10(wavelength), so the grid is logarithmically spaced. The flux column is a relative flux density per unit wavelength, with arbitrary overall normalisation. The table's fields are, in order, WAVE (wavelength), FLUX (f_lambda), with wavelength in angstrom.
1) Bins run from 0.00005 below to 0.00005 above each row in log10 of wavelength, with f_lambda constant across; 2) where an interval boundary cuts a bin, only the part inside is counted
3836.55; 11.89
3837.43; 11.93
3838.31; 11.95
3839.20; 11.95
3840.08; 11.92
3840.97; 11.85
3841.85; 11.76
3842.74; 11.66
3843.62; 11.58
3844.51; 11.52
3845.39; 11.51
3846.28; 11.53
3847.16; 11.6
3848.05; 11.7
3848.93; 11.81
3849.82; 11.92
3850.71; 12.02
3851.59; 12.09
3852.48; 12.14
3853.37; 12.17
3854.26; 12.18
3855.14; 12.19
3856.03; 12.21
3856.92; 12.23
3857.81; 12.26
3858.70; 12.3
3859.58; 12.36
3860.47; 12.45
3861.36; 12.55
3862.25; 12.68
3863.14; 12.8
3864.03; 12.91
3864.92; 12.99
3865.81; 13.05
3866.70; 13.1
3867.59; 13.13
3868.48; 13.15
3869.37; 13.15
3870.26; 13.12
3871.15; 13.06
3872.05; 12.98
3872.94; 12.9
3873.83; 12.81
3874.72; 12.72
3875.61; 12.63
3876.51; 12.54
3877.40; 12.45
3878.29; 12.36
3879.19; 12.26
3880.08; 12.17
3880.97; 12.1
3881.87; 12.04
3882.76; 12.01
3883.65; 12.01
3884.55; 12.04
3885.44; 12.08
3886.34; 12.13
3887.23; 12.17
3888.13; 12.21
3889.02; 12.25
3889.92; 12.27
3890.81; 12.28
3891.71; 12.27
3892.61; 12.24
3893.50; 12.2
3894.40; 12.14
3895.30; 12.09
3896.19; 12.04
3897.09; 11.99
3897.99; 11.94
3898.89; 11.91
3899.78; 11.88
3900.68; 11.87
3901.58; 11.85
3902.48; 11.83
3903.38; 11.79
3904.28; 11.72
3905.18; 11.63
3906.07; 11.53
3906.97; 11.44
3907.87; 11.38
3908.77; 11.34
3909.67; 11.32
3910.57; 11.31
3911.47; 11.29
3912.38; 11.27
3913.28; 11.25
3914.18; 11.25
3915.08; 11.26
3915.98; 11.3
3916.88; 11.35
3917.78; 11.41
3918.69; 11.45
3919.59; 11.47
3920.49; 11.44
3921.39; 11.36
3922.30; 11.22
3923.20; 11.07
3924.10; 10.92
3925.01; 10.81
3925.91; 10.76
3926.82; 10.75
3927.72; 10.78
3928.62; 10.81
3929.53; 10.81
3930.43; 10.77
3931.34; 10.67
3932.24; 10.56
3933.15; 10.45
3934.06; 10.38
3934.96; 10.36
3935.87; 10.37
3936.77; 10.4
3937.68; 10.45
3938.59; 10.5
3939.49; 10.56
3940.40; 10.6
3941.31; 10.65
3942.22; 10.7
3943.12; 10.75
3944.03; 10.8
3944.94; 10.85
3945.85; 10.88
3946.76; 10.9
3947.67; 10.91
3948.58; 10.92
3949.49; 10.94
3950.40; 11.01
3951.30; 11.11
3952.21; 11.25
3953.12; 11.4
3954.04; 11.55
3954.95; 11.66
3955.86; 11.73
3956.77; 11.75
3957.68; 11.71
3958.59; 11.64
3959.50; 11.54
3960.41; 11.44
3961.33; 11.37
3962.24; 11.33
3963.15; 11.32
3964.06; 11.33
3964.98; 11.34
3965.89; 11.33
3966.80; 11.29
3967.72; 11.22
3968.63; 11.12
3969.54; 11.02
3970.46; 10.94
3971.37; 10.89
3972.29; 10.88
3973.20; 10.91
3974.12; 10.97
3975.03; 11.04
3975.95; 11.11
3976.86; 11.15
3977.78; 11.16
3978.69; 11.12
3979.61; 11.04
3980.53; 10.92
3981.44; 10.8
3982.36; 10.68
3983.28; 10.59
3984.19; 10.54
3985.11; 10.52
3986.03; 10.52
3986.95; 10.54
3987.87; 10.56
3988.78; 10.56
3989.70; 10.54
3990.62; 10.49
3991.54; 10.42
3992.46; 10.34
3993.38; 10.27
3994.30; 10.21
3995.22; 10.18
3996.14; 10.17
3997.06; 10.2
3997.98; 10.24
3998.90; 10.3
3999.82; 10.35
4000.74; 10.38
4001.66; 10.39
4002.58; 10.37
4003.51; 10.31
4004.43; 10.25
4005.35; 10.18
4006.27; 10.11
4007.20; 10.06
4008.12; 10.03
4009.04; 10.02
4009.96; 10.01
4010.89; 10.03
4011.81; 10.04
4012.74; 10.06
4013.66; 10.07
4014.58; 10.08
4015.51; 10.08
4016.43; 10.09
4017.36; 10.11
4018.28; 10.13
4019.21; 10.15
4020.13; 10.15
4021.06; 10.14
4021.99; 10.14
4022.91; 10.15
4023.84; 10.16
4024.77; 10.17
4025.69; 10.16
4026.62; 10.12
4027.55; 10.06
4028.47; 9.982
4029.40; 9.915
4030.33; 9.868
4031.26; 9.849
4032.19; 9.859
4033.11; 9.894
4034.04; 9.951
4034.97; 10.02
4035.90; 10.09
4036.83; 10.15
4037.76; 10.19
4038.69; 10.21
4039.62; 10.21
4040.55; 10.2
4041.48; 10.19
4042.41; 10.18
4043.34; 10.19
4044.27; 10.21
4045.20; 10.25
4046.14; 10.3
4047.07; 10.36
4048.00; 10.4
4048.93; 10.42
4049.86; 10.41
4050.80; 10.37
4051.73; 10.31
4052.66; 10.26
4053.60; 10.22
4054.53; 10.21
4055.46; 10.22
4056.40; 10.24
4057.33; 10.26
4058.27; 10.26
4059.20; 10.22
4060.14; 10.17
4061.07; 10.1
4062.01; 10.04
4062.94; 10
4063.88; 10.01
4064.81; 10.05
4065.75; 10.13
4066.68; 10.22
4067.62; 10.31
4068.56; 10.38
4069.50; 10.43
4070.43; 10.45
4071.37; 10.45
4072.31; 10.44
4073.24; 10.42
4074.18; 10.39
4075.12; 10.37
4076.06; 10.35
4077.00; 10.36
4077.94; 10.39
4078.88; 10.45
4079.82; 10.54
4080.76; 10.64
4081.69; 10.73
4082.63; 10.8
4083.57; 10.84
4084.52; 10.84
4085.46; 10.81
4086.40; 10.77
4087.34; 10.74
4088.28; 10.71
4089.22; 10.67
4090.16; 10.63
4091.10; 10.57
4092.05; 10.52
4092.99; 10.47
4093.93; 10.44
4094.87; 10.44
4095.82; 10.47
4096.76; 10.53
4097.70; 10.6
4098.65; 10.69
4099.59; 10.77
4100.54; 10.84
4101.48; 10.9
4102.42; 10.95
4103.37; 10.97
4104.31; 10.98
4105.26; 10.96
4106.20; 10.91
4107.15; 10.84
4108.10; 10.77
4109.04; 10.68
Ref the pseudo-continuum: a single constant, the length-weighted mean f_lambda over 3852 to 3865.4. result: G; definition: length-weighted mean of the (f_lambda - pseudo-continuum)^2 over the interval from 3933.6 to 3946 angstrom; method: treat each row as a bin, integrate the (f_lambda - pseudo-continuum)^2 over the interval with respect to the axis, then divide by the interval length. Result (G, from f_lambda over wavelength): 3.4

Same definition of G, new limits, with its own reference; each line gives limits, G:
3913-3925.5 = 1.4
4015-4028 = 5.3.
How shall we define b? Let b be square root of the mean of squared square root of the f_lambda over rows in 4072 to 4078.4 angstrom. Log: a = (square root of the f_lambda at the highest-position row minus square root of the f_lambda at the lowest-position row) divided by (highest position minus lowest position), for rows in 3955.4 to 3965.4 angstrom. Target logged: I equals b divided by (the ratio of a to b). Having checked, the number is -1650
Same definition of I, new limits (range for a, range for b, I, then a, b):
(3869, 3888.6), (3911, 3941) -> -1551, -0.007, 3.30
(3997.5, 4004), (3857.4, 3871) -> 6483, 0.002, 3.58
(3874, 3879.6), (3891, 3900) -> -829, -0.015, 3.47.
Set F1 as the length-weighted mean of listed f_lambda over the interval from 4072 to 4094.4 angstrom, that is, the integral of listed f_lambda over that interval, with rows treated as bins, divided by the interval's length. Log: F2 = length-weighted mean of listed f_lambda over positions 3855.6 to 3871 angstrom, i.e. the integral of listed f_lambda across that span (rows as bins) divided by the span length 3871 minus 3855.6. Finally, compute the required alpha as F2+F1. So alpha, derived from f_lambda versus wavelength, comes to 23.3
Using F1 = 10.58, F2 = 12.7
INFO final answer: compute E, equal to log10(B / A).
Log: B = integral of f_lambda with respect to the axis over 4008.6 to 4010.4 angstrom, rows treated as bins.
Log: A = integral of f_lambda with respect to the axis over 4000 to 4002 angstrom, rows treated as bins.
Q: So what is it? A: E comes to -0.06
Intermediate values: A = 20.8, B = 18.1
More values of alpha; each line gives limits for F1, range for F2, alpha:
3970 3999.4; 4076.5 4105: 21.3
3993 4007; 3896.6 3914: 21.9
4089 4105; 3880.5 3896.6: 22.8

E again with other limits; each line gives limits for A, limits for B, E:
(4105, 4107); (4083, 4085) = -0.01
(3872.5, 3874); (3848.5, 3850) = -0.04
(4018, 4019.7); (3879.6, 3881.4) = 0.10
